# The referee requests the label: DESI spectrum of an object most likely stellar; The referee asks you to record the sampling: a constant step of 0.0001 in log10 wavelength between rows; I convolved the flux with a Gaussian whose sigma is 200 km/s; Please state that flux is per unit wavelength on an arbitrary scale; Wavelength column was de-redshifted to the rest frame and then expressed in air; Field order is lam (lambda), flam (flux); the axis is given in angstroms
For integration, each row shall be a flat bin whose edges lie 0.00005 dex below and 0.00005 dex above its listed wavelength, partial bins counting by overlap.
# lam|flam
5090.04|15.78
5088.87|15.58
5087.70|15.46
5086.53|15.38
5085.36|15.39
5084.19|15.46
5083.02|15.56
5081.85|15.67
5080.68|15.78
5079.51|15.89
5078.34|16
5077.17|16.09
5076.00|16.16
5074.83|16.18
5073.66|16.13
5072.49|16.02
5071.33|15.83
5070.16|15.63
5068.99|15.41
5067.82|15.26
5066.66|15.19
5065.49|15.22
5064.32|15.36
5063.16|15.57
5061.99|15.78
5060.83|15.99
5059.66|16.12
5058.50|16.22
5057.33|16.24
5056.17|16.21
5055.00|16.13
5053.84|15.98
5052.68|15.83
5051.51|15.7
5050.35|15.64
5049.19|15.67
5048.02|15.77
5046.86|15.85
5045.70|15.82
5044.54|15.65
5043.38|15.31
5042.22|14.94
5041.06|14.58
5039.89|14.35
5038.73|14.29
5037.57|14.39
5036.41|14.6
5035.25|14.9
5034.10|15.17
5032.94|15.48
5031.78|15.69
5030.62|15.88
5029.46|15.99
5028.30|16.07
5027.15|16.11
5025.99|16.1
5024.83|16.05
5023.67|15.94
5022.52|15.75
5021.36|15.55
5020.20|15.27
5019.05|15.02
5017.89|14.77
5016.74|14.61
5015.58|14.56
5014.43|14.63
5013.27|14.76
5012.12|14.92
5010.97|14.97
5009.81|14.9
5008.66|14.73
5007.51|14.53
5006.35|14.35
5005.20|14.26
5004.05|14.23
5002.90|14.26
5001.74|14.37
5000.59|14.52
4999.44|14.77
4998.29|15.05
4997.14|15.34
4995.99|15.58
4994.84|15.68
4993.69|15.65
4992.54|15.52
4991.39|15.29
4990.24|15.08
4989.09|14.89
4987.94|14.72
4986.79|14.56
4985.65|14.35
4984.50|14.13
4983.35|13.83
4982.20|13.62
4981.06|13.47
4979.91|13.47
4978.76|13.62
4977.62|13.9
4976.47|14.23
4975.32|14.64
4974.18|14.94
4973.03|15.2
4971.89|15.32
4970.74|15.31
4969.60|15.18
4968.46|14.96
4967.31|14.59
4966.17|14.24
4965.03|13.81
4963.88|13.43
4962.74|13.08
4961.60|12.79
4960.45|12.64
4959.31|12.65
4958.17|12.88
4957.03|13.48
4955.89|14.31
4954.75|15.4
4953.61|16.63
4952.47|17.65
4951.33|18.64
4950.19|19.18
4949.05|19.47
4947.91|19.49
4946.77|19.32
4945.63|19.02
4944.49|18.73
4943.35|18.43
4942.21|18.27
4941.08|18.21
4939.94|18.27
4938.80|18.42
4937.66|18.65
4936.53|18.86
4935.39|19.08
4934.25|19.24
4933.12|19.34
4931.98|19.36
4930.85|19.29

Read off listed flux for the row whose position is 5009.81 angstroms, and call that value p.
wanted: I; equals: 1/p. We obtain 0.067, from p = 14.9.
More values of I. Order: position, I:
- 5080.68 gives 0.063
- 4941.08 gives 0.055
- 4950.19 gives 0.052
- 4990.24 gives 0.066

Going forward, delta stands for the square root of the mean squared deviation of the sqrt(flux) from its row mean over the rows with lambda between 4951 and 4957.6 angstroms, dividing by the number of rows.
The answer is 0.23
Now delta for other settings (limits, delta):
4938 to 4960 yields 0.28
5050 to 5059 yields 0.03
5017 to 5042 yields 0.08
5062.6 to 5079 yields 0.05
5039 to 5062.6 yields 0.07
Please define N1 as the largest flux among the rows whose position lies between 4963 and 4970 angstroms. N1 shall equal 15.18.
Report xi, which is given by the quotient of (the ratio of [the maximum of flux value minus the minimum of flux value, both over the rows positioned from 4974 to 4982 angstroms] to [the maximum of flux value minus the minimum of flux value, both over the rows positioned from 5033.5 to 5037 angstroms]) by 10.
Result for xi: 0.26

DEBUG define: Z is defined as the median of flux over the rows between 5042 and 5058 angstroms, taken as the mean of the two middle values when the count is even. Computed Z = 15.8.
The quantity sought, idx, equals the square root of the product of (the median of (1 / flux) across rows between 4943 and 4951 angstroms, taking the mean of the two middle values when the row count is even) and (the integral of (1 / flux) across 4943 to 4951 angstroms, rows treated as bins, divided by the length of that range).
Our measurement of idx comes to 0.052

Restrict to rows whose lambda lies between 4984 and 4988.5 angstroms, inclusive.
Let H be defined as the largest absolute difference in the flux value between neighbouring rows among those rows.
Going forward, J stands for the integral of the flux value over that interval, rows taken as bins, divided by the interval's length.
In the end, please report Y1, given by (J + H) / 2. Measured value 7.34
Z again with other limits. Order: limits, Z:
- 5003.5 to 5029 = 14.9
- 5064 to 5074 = 15.4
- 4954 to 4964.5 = 13.1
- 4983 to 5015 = 14.7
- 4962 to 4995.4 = 14.6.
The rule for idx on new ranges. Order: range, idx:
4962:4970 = 0.071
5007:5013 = 0.067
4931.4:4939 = 0.053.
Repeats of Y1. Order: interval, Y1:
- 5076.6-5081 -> 8.03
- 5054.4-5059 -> 8.13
